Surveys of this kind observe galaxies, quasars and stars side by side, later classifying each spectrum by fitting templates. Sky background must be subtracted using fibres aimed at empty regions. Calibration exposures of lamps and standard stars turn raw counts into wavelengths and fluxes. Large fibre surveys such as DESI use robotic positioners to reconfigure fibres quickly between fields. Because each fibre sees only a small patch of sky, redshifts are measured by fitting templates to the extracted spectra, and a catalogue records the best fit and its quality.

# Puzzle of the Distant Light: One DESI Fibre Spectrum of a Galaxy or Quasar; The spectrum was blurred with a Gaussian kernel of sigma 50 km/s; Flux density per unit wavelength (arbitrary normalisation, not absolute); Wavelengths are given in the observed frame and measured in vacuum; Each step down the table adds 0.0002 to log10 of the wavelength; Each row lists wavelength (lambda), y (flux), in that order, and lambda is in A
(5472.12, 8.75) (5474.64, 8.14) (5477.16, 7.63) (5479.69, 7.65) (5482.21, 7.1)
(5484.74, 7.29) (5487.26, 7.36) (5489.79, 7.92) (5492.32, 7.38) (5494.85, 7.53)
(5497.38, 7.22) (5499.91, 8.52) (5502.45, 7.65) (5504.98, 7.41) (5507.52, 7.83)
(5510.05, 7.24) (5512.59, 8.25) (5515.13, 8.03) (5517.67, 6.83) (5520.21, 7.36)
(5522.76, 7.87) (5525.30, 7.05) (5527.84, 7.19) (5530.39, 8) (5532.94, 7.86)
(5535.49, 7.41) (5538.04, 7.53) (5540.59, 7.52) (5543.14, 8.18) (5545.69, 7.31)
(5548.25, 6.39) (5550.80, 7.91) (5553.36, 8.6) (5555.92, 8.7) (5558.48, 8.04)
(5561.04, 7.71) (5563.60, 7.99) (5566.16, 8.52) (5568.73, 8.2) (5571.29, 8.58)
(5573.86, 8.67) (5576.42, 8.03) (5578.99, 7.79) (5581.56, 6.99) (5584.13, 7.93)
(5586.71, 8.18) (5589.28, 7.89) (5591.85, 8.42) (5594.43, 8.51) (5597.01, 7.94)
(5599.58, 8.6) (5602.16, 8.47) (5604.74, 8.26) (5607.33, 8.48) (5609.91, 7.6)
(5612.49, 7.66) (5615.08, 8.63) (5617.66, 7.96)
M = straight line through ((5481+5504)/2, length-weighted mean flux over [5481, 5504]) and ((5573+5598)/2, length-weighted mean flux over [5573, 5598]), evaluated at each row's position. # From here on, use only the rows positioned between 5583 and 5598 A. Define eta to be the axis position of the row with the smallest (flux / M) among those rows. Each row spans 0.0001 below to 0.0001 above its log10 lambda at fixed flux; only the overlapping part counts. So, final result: 5589.28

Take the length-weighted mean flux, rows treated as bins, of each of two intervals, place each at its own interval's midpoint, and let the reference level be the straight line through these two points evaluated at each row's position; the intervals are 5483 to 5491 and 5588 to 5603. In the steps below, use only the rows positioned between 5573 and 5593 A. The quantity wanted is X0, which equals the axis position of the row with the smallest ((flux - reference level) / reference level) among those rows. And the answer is 5581.56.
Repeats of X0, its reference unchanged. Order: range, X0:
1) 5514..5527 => 5517.67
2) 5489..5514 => 5510.05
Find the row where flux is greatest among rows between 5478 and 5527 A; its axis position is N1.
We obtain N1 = 5499.91 A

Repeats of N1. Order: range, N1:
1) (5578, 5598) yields 5594.43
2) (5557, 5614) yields 5573.86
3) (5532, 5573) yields 5555.92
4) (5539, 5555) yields 5553.36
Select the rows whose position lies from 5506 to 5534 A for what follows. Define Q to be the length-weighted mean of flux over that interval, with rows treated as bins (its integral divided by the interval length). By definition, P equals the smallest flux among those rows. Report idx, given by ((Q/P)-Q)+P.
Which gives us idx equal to 0.4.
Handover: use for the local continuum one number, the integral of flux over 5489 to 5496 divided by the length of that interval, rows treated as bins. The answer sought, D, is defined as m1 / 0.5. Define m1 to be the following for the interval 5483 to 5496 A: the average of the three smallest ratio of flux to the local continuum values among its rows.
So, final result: 1.94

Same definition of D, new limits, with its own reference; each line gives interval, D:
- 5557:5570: 2.09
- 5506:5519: 1.92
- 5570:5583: 2.00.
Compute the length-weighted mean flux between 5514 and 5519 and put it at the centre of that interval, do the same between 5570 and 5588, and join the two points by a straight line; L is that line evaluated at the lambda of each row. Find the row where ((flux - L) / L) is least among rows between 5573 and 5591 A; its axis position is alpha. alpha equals 5581.56 A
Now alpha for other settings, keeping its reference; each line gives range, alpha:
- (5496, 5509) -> 5497.38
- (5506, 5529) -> 5517.67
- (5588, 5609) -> 5597.01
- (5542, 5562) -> 5548.25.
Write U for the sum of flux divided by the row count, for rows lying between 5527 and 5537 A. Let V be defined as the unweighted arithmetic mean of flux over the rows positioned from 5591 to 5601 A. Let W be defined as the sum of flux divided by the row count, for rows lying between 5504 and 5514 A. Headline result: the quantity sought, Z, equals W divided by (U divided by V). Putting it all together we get 8.44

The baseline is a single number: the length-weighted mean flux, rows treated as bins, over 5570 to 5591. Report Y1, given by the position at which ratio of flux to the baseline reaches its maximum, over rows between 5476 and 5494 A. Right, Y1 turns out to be 5489.79 A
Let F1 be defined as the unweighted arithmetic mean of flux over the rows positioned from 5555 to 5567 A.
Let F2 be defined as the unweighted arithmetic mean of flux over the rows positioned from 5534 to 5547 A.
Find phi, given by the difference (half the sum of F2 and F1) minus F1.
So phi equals -0.3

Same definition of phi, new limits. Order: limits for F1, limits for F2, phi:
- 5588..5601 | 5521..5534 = -0.3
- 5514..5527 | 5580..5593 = 0.2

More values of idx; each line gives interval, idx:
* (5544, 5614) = -0.4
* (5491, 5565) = -0.1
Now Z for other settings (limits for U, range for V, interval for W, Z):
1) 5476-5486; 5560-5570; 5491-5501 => 8.37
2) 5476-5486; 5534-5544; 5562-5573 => 8.59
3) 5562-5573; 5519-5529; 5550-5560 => 7.36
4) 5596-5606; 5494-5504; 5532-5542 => 7.04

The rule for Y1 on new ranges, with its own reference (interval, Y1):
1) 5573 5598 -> 5573.86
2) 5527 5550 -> 5543.14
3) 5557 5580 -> 5573.86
